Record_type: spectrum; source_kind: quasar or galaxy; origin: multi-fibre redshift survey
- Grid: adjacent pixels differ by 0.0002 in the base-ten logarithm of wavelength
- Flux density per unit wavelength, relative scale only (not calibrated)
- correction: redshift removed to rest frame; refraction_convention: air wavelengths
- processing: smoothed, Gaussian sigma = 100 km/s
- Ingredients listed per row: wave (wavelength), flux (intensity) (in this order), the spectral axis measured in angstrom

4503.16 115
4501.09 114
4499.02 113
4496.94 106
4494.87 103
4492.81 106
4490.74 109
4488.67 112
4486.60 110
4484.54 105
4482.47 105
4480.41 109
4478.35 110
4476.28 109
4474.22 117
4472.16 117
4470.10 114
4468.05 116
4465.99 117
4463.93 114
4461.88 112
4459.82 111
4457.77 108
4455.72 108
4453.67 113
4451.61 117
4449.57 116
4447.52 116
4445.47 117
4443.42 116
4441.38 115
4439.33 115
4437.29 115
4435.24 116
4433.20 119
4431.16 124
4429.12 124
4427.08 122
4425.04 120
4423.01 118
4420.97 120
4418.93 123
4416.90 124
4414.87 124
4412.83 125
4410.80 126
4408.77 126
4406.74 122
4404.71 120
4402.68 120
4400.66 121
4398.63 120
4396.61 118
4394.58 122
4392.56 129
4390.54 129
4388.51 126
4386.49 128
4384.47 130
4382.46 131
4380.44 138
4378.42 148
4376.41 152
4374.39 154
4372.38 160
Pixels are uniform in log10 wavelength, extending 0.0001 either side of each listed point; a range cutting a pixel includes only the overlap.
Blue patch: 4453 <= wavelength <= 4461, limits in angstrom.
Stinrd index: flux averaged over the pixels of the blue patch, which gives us 110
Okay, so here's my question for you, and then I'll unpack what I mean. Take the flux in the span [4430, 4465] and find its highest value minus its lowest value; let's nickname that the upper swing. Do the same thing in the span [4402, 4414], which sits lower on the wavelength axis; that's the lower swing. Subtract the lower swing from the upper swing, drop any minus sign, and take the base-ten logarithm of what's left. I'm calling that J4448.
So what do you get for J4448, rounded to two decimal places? 1.00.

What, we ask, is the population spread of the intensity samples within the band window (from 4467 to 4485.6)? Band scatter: 4.5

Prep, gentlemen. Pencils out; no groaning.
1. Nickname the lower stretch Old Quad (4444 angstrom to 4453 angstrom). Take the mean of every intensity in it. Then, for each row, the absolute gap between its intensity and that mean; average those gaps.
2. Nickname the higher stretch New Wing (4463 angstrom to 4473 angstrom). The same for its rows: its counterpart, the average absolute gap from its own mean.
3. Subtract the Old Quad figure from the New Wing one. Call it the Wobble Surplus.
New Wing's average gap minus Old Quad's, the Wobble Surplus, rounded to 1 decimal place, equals 0.8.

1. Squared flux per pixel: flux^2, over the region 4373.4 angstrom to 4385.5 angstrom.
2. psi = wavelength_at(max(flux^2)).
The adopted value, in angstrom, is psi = 4374.39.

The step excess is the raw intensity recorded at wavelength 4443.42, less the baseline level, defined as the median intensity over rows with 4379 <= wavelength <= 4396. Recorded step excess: -13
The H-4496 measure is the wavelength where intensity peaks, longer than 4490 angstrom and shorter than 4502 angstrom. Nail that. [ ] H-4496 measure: 4501.09 angstrom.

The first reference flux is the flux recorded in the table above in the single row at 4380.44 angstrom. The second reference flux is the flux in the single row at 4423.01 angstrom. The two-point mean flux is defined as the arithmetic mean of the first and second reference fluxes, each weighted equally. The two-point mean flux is 128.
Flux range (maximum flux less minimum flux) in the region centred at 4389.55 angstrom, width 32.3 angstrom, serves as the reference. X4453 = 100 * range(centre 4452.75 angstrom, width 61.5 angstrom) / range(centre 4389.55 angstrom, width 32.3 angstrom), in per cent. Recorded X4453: 53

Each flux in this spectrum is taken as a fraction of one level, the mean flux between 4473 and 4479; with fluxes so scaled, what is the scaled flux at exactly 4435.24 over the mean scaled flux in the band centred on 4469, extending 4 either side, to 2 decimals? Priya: 1.00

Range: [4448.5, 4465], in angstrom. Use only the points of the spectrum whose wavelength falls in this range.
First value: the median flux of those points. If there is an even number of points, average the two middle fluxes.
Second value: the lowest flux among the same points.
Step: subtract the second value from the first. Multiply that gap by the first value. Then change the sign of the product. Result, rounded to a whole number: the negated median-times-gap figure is -506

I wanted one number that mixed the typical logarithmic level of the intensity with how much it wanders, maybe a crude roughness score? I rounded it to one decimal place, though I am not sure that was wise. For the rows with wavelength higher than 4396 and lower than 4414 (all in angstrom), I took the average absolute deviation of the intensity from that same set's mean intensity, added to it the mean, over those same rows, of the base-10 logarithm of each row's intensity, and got 4.5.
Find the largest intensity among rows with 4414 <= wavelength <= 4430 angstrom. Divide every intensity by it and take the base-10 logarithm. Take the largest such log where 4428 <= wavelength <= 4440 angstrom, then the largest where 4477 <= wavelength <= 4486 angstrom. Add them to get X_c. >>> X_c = -0.052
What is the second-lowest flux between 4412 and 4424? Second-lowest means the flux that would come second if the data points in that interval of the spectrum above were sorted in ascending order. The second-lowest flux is 120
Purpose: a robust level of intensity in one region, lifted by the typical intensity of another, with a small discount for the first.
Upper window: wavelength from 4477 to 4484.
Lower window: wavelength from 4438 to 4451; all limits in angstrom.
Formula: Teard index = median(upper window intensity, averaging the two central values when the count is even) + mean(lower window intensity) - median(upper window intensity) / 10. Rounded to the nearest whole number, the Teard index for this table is 214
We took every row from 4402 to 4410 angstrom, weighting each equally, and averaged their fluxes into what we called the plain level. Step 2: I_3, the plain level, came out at 122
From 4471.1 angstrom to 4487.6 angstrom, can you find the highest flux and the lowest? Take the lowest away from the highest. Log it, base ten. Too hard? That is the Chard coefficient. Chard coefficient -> 1.1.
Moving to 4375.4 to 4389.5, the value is 1.4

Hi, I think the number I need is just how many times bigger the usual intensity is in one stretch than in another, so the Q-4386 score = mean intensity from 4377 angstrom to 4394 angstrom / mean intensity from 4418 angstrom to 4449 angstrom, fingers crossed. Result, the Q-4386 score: 1.12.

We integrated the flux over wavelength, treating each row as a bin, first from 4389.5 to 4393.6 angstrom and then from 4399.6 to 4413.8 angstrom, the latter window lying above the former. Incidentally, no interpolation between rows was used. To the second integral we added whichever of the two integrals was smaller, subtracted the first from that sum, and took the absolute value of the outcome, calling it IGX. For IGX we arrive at 1745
